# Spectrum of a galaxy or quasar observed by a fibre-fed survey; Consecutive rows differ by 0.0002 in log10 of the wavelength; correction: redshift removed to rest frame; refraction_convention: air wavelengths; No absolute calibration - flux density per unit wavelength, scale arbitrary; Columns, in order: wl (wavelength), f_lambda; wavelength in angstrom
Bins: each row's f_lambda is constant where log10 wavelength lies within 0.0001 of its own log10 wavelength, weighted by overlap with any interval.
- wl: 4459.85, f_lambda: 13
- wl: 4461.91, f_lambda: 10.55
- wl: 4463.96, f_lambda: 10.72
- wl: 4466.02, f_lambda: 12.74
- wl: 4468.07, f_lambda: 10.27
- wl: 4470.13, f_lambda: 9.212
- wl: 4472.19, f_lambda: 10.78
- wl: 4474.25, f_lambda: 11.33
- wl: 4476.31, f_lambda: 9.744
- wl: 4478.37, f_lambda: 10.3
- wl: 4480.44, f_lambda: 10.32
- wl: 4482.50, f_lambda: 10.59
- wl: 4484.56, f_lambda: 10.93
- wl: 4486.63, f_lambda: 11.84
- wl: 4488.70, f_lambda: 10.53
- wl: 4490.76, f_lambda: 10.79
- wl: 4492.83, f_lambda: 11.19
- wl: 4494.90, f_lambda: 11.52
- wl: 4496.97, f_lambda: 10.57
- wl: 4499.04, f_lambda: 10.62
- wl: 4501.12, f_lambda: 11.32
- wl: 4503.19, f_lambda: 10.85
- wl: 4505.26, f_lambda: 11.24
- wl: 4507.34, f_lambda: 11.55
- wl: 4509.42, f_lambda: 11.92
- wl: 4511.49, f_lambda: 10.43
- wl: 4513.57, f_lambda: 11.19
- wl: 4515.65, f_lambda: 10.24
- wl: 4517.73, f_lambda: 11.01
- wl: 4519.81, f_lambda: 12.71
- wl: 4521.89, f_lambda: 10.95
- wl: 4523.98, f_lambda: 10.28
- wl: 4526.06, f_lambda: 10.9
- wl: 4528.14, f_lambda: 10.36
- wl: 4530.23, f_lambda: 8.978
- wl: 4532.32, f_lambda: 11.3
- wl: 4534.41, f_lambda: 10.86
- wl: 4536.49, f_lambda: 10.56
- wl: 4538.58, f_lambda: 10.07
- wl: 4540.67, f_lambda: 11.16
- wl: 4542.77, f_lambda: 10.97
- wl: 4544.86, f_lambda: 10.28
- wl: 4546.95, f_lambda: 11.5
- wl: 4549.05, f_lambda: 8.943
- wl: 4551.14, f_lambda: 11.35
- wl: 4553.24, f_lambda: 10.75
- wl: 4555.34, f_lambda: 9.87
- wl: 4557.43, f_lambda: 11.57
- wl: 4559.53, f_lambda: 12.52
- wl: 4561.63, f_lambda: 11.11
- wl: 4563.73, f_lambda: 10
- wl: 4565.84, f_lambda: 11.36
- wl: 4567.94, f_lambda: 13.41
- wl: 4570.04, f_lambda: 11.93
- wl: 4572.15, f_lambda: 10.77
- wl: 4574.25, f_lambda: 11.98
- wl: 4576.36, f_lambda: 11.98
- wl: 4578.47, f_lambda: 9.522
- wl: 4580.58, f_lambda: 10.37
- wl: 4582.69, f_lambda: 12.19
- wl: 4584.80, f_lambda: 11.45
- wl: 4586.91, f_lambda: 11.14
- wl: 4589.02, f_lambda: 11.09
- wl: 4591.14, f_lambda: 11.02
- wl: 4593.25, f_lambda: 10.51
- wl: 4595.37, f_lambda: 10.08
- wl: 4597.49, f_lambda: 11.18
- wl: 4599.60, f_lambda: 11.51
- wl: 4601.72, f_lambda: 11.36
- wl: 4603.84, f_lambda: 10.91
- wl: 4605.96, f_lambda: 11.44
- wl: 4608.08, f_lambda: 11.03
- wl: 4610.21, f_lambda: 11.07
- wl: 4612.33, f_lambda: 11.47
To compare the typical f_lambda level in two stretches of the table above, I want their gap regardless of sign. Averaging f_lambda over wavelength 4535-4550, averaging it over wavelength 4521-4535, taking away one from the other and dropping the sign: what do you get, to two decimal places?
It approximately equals 0.02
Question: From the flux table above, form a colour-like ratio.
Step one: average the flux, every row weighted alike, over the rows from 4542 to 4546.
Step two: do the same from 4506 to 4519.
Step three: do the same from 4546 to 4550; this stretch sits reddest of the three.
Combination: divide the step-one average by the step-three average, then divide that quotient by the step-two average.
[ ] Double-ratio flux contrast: 0.094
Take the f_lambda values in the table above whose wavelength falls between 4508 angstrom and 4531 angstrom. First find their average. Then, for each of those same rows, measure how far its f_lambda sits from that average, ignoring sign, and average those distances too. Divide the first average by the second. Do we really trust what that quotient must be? 16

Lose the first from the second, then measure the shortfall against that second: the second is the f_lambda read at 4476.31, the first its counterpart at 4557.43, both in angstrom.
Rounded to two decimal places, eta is -0.19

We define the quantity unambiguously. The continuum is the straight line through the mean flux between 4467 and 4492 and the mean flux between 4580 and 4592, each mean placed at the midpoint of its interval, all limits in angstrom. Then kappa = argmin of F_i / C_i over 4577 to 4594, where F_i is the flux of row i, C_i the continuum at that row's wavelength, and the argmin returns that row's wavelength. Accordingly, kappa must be 4578.47 angstrom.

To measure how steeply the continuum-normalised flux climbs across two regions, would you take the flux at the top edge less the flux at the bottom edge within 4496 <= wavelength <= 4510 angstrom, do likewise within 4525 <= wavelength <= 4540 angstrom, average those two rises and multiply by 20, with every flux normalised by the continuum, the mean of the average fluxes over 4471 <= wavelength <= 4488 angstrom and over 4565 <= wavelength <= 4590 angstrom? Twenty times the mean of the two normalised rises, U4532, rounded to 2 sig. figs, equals 0.47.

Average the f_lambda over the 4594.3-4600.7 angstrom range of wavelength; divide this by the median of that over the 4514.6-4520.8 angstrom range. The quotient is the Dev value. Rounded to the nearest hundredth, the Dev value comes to 0.99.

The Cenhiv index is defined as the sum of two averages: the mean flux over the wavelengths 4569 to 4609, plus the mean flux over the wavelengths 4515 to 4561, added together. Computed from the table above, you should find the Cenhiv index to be 21.9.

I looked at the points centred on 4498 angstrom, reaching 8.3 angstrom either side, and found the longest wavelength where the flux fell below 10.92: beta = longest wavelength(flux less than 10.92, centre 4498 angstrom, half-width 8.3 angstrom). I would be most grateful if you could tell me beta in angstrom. 4503.19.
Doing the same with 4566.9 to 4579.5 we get 4578.47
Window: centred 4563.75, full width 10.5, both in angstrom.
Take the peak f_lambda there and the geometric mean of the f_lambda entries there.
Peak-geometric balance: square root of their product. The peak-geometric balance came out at 12.5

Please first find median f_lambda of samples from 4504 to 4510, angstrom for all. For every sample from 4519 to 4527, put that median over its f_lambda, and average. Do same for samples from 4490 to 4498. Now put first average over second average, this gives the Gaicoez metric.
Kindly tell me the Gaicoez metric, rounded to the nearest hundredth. 0.99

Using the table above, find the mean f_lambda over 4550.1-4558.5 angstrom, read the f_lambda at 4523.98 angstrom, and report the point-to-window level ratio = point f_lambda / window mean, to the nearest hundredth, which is 0.94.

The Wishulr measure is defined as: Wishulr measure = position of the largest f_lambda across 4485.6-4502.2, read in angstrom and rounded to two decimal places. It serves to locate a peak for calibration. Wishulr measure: 4486.63 angstrom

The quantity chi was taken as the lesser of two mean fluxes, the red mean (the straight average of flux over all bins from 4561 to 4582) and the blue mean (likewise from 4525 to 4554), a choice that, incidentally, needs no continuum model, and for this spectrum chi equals 10.6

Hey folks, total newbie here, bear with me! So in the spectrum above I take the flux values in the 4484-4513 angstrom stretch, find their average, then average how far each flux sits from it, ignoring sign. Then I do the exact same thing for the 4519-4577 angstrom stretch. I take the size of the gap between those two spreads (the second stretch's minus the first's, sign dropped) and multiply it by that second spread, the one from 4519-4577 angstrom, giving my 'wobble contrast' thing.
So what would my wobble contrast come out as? 0.26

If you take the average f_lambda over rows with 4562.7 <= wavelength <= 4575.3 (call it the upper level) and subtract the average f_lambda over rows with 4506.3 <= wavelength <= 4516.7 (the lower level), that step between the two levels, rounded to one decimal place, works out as 0.5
